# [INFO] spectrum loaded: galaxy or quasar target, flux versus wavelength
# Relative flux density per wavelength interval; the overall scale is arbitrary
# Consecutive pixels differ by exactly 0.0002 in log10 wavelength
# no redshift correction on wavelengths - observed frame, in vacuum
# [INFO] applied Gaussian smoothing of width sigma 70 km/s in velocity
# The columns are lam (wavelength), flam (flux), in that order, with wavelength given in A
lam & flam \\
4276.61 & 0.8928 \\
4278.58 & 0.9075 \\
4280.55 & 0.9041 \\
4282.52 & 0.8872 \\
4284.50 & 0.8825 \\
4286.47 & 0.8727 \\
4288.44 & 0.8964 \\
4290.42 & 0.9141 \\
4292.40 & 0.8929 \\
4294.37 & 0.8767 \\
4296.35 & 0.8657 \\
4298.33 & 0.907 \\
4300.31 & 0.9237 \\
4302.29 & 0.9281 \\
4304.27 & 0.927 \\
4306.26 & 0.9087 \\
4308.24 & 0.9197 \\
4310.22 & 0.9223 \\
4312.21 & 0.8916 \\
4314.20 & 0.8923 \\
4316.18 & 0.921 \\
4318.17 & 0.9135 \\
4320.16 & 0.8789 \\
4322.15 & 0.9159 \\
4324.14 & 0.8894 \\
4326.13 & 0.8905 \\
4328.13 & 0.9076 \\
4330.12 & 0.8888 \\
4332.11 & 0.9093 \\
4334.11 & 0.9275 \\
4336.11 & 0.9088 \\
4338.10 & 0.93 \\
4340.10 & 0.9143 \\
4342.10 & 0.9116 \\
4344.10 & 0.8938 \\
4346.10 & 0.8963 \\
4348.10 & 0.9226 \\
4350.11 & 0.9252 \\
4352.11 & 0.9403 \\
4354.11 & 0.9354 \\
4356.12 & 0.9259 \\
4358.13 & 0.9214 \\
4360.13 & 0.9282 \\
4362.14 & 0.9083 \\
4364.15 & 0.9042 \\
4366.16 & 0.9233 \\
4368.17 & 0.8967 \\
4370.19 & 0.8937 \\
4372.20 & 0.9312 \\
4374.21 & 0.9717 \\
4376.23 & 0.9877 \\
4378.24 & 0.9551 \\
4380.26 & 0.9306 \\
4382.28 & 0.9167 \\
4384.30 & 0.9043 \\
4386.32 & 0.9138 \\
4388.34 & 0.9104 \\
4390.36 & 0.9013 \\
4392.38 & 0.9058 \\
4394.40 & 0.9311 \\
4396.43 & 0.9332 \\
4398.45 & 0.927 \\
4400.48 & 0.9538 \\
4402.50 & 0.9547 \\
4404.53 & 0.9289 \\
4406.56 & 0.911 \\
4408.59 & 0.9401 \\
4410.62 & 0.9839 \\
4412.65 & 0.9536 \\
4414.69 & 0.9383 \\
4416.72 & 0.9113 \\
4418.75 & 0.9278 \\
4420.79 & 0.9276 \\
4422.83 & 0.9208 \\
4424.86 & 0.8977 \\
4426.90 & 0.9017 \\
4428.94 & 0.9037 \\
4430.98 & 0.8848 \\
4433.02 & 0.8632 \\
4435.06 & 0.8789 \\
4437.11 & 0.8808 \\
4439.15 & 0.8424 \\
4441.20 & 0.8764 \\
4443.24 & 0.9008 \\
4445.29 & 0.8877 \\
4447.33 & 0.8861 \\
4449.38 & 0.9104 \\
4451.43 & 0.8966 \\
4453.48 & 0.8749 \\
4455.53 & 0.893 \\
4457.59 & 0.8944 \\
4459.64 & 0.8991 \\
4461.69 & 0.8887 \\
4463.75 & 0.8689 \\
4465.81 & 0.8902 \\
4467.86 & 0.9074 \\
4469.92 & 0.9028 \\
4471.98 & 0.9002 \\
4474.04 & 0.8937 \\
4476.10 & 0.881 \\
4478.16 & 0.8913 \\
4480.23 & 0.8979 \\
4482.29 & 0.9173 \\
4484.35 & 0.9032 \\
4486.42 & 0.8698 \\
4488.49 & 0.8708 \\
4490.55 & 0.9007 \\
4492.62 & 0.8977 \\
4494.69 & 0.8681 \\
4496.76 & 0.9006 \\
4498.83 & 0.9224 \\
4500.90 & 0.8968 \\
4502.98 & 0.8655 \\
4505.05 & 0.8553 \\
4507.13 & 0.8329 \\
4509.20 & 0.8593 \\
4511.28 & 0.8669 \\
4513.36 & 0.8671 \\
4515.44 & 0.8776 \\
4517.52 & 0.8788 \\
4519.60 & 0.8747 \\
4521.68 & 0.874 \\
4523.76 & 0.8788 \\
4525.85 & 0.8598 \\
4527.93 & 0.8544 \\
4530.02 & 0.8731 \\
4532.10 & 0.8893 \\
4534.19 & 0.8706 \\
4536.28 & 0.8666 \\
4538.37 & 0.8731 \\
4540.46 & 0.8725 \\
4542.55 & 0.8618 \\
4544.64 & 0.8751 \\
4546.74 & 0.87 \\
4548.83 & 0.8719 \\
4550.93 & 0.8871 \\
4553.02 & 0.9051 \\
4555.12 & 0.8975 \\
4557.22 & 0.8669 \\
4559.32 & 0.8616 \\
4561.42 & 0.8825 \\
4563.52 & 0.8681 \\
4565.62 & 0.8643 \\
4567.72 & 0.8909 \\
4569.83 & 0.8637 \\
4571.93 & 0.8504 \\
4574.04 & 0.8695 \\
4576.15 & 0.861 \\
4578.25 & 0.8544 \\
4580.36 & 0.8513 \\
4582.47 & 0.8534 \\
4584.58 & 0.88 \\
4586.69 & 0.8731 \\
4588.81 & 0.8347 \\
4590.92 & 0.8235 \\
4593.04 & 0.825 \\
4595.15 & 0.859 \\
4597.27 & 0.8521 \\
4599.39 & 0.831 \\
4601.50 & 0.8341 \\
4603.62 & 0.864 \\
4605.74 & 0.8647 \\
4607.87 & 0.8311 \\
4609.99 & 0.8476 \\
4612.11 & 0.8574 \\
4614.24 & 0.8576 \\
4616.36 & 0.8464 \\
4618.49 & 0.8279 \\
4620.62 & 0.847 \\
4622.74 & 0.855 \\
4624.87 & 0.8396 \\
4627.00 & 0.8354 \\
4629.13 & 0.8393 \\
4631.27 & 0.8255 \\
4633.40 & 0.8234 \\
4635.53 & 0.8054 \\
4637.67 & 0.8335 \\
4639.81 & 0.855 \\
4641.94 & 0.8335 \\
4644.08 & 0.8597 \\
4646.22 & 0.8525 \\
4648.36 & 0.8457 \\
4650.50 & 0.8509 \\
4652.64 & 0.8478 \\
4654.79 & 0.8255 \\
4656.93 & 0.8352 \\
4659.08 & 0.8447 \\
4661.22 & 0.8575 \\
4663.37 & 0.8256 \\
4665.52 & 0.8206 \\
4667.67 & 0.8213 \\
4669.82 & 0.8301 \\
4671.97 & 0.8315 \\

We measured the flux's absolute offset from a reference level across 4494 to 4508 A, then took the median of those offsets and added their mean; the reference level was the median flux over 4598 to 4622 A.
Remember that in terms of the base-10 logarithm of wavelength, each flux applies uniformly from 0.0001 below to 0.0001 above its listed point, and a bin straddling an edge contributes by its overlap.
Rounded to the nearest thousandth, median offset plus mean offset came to 0.056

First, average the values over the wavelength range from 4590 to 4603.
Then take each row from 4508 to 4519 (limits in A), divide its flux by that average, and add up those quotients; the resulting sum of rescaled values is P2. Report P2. 5.19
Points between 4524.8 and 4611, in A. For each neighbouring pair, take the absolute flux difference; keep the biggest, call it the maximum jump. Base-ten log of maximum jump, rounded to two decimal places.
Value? -1.42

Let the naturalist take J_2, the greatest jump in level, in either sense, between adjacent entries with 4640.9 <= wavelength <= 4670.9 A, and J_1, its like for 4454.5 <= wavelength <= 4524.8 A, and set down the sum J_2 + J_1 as 0.065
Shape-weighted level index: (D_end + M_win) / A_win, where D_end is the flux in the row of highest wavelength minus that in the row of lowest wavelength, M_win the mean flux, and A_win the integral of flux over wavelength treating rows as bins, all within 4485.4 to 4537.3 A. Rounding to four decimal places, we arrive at 0.0192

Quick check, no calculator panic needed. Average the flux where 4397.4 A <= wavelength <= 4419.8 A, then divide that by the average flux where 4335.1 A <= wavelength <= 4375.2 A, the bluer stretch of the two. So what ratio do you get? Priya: 1.02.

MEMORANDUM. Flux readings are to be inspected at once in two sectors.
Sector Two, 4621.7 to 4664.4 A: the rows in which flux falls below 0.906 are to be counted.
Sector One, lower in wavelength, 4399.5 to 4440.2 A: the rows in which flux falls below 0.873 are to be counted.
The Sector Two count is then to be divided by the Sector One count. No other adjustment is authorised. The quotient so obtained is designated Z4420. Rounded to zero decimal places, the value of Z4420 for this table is 10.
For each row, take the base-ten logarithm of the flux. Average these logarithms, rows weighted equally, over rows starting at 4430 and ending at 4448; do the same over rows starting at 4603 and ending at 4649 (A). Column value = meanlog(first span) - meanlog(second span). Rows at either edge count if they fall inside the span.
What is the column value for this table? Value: 0.018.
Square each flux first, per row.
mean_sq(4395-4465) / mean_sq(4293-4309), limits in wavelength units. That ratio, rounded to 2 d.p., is 1.00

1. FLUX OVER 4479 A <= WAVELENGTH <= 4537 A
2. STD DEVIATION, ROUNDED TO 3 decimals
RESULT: 0.020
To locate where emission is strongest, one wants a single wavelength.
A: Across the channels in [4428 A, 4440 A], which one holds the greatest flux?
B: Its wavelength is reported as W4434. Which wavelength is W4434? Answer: 4428.94 A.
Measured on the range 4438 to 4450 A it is 4449.38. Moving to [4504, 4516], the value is 4515.44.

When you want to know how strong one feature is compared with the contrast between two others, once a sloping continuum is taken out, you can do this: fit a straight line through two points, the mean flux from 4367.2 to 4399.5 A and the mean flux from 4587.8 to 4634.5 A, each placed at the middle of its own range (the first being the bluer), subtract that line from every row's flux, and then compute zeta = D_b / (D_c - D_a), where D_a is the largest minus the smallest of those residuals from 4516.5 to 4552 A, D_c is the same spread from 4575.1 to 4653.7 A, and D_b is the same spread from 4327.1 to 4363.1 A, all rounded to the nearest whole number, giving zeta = 4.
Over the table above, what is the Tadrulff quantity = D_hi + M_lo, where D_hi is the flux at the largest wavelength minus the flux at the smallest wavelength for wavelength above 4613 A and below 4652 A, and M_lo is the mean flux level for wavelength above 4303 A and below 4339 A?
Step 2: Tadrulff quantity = 0.901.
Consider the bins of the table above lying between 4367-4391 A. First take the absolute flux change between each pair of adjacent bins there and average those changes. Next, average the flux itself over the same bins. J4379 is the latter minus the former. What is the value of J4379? 0.908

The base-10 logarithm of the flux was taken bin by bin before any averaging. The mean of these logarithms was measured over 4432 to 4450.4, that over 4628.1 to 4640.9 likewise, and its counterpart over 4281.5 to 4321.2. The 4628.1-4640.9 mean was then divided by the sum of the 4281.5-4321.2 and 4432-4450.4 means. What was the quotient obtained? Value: 0.80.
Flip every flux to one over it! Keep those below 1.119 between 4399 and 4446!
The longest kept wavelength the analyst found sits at 4443.24 A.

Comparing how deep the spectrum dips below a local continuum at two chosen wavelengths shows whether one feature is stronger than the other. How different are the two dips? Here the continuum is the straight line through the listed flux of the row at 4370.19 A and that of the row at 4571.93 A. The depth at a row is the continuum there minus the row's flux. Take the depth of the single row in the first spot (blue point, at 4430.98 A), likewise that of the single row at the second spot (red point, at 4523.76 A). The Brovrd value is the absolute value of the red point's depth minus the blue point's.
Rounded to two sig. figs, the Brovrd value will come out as 0.014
